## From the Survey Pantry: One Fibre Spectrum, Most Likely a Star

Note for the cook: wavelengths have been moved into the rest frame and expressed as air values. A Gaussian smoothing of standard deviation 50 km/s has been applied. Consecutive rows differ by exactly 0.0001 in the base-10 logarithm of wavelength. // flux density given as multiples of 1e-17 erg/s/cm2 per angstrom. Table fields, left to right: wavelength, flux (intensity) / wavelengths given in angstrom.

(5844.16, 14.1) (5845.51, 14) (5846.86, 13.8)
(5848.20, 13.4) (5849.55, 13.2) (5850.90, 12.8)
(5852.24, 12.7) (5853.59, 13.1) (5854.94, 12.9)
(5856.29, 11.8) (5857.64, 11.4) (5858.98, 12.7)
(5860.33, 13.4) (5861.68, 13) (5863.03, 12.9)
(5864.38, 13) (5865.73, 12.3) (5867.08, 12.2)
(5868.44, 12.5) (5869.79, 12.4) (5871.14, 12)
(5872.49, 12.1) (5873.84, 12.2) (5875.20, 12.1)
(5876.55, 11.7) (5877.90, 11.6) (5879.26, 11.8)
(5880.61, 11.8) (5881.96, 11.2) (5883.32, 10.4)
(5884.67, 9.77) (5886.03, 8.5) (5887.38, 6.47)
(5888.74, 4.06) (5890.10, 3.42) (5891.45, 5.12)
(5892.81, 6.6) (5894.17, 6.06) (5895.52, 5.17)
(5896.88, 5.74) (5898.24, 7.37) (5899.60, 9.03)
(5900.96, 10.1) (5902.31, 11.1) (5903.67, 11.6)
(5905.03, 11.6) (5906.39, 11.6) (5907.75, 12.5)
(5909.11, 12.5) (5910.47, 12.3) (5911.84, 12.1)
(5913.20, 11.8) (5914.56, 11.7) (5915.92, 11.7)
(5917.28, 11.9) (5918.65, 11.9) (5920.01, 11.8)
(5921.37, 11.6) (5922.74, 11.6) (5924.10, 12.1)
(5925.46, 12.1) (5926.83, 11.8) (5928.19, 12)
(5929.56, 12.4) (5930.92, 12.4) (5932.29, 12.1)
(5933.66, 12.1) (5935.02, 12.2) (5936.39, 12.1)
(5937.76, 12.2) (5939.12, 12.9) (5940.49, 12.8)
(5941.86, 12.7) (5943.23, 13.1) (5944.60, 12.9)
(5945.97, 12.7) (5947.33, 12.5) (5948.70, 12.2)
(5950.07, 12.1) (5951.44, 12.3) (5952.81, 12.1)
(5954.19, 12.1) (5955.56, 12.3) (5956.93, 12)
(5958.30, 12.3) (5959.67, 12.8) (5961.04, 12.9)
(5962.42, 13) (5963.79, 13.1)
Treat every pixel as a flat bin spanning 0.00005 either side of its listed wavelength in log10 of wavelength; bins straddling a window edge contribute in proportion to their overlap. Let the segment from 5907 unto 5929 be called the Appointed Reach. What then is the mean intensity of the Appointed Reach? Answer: 12.0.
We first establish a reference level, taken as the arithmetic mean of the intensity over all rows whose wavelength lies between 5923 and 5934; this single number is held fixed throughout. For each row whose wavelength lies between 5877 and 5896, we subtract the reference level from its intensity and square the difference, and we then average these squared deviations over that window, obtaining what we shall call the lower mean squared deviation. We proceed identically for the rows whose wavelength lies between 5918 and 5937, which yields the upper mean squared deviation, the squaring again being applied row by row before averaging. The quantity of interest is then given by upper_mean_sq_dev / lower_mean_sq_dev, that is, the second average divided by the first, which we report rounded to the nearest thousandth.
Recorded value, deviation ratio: 0.003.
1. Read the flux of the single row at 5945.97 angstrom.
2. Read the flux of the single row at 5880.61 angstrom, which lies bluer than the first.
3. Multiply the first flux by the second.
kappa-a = 150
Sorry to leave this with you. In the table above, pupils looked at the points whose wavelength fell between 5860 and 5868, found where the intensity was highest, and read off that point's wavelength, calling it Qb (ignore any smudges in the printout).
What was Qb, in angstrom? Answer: 5860.33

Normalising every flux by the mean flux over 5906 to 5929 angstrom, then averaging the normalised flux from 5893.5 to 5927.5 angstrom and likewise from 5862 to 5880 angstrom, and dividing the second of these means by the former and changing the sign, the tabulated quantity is -1.14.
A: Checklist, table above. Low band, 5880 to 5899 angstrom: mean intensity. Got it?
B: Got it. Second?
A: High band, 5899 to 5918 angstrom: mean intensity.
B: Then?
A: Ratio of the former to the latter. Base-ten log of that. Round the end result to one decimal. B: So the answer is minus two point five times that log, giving 0.5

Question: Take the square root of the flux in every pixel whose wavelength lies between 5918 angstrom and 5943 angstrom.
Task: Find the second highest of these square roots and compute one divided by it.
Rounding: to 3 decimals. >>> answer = 0.280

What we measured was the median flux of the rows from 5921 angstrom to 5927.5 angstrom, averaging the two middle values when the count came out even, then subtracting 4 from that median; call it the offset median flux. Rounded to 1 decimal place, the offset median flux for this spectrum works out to 7.8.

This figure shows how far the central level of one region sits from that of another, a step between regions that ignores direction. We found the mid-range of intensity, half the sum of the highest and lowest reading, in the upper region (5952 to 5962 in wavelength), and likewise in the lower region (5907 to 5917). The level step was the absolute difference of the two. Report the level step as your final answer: 0.35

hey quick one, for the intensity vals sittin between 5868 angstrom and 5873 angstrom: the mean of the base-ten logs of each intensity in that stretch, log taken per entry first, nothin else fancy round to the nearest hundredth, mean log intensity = 1.09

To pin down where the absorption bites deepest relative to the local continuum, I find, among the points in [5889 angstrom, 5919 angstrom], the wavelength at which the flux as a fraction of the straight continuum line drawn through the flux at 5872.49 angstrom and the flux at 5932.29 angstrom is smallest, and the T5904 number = 5890.10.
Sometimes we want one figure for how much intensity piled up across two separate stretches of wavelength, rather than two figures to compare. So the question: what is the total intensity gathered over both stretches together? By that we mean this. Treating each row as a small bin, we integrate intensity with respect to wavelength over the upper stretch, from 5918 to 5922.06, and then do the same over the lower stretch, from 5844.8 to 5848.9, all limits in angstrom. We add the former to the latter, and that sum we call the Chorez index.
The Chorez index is 104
